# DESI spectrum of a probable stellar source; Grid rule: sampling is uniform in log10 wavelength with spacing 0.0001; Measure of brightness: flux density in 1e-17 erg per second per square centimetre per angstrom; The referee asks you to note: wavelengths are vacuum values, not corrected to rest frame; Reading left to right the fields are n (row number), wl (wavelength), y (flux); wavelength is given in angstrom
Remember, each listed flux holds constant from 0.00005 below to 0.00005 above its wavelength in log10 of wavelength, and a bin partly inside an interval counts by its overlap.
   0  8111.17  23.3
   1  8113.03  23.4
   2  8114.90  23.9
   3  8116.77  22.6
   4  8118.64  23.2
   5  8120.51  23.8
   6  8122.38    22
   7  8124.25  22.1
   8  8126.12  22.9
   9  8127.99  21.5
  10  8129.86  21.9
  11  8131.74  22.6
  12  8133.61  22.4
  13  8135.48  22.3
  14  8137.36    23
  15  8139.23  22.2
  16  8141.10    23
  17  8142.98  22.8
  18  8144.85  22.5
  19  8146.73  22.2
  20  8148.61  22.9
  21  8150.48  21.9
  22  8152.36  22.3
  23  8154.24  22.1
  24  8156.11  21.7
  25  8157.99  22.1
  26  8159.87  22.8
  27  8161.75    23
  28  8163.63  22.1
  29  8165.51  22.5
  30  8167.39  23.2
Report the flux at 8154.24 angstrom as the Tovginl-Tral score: 22.1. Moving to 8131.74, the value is 22.6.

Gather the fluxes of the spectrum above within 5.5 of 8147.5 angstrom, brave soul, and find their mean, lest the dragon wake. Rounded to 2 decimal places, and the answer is 22.43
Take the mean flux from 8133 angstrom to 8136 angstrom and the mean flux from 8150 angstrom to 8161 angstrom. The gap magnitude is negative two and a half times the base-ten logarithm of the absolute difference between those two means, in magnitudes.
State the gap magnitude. 1.7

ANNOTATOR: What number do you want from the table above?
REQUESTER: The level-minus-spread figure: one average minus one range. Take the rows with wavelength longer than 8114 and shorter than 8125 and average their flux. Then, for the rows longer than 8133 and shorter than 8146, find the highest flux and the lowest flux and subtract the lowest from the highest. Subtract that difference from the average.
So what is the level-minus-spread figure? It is 22.1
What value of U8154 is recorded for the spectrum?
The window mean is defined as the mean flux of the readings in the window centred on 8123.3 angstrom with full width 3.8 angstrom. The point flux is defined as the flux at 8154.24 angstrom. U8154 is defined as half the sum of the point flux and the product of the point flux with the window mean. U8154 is 255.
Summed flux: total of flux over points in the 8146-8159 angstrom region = 155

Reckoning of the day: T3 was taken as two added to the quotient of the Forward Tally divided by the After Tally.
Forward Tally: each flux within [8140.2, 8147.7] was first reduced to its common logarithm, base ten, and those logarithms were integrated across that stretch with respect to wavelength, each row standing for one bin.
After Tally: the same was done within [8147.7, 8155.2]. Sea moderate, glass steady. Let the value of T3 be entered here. 3.00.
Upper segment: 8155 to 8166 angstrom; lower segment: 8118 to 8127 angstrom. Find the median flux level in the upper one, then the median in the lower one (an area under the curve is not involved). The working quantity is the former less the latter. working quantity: -0.6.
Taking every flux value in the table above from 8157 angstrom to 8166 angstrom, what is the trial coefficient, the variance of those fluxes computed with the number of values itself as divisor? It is 0.132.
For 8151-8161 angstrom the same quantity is 0.128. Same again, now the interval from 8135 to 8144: 0.118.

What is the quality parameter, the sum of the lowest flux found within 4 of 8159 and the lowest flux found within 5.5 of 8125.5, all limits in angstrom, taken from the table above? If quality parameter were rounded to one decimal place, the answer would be 43.2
